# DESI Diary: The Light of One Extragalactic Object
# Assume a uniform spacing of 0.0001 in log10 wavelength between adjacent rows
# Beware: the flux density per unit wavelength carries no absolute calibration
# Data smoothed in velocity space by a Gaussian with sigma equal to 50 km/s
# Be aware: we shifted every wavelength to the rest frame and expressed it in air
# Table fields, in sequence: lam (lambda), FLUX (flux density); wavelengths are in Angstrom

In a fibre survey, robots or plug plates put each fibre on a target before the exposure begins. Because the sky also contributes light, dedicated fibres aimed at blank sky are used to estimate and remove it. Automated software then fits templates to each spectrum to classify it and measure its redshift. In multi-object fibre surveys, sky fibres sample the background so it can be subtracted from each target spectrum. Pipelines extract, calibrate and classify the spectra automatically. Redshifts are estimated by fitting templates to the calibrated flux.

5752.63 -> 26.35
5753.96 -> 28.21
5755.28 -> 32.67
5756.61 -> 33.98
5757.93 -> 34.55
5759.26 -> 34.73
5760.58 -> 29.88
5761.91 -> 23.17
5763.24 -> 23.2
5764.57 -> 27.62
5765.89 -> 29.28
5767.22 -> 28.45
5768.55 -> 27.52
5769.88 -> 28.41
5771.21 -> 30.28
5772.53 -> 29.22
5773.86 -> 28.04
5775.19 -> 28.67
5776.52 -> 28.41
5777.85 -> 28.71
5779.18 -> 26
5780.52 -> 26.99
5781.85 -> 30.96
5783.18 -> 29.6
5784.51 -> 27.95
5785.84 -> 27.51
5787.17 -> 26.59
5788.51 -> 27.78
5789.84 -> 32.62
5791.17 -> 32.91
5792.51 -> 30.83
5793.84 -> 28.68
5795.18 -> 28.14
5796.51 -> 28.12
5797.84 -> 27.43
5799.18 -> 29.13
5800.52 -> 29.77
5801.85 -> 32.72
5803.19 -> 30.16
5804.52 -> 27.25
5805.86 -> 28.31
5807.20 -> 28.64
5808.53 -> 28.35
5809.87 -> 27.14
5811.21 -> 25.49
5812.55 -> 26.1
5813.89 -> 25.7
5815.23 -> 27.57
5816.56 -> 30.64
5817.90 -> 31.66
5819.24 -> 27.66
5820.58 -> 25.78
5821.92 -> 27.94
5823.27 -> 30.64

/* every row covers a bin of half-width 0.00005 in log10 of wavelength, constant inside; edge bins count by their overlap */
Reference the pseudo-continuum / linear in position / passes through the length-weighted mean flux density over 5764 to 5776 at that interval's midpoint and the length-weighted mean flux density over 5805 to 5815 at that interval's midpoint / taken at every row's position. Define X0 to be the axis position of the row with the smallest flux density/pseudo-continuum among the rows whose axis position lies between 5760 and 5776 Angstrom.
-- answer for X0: 5761.91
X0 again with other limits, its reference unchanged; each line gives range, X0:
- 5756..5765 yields 5761.91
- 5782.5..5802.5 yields 5787.17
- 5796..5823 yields 5811.21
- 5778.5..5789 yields 5779.18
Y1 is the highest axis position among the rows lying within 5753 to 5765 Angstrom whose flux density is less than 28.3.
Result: 5764.57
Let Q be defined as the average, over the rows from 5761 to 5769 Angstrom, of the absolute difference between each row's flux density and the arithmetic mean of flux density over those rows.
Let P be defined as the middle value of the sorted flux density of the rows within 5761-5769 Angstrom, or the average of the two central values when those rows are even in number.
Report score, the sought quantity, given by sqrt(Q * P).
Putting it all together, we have 8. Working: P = 27.6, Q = 2.2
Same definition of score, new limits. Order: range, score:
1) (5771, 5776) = 4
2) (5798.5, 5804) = 6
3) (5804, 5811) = 4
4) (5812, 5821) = 7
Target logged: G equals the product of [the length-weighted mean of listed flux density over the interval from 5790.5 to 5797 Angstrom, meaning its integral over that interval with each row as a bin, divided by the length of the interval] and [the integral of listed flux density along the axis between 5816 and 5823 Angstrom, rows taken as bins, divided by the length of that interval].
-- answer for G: 857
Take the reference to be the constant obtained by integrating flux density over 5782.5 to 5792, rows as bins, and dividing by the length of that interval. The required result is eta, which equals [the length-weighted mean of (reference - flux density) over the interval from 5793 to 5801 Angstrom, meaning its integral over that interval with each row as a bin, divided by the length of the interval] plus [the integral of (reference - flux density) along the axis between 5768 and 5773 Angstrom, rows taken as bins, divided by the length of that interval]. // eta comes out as 1.2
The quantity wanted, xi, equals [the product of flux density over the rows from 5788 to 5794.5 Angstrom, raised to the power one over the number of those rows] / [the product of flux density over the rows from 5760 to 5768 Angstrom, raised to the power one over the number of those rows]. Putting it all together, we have 1.14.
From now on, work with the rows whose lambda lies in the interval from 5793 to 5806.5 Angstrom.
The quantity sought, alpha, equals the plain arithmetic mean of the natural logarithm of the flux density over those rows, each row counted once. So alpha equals 3.36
